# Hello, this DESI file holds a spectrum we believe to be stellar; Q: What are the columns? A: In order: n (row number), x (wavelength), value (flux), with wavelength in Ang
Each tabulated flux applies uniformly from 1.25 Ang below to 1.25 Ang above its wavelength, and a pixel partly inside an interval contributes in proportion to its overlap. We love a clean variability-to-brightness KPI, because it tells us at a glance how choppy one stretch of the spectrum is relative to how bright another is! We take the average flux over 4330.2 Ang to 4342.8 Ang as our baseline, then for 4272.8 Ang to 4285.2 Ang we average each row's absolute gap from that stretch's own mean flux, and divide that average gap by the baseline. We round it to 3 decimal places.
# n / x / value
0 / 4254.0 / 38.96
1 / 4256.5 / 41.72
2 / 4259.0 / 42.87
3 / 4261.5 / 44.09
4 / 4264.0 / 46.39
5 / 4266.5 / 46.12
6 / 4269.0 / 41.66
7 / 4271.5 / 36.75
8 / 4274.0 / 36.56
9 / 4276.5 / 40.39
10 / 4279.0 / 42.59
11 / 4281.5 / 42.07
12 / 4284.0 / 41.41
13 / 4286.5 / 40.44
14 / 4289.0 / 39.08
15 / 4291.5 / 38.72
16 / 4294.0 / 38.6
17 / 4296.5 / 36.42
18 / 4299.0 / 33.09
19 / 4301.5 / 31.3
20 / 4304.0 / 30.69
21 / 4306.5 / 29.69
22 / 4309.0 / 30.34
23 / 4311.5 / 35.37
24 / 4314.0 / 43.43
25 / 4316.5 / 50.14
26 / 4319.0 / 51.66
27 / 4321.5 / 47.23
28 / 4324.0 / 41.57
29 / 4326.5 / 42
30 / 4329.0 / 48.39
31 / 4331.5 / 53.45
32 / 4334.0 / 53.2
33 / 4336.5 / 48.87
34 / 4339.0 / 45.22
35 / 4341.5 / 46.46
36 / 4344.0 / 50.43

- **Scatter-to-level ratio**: 0.034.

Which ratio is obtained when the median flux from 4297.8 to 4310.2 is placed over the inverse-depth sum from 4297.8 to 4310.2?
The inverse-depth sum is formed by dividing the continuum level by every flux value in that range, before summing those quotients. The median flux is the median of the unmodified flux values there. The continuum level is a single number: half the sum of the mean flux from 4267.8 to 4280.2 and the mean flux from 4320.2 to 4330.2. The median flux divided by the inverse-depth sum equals 4.5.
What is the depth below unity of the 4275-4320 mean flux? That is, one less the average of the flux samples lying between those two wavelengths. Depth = -38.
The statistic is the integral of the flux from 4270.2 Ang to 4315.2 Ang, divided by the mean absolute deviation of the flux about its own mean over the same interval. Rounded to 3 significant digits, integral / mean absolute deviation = 451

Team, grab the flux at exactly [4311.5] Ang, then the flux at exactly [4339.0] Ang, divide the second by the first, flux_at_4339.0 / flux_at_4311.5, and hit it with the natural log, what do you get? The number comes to 0.25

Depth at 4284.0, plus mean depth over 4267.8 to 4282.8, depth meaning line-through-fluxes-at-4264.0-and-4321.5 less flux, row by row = 12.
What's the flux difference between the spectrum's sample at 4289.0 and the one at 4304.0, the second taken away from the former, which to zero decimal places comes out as 8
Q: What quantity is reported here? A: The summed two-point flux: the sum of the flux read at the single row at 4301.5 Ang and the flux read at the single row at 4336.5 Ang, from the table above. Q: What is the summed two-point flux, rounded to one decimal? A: 80.2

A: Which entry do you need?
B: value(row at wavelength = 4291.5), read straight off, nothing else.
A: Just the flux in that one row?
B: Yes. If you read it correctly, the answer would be 38.72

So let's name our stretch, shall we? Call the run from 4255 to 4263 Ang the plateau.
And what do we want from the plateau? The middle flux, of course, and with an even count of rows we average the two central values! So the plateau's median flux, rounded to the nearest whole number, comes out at 43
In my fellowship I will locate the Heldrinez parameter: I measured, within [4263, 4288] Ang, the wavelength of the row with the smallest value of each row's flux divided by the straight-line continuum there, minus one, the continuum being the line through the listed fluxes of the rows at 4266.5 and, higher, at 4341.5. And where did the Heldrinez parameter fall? 4274.0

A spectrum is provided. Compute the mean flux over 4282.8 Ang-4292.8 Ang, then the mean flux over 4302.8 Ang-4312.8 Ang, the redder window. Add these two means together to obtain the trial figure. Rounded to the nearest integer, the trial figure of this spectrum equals 71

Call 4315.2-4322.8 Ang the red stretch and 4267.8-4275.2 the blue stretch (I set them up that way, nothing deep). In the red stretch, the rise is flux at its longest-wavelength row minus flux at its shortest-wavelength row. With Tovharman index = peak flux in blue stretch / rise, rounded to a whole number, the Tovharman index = -14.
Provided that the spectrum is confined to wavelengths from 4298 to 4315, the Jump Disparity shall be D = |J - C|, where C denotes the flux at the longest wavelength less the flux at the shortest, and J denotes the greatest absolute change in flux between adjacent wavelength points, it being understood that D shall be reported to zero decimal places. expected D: 2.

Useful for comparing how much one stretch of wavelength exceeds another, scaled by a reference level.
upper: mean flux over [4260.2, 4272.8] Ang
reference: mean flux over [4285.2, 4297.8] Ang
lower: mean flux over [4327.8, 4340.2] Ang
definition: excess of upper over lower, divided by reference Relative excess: -0.18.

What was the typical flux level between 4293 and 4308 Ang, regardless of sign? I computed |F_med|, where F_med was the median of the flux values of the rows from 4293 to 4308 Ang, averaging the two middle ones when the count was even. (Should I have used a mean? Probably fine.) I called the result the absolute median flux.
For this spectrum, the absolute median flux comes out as 32.2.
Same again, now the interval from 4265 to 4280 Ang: 41.0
